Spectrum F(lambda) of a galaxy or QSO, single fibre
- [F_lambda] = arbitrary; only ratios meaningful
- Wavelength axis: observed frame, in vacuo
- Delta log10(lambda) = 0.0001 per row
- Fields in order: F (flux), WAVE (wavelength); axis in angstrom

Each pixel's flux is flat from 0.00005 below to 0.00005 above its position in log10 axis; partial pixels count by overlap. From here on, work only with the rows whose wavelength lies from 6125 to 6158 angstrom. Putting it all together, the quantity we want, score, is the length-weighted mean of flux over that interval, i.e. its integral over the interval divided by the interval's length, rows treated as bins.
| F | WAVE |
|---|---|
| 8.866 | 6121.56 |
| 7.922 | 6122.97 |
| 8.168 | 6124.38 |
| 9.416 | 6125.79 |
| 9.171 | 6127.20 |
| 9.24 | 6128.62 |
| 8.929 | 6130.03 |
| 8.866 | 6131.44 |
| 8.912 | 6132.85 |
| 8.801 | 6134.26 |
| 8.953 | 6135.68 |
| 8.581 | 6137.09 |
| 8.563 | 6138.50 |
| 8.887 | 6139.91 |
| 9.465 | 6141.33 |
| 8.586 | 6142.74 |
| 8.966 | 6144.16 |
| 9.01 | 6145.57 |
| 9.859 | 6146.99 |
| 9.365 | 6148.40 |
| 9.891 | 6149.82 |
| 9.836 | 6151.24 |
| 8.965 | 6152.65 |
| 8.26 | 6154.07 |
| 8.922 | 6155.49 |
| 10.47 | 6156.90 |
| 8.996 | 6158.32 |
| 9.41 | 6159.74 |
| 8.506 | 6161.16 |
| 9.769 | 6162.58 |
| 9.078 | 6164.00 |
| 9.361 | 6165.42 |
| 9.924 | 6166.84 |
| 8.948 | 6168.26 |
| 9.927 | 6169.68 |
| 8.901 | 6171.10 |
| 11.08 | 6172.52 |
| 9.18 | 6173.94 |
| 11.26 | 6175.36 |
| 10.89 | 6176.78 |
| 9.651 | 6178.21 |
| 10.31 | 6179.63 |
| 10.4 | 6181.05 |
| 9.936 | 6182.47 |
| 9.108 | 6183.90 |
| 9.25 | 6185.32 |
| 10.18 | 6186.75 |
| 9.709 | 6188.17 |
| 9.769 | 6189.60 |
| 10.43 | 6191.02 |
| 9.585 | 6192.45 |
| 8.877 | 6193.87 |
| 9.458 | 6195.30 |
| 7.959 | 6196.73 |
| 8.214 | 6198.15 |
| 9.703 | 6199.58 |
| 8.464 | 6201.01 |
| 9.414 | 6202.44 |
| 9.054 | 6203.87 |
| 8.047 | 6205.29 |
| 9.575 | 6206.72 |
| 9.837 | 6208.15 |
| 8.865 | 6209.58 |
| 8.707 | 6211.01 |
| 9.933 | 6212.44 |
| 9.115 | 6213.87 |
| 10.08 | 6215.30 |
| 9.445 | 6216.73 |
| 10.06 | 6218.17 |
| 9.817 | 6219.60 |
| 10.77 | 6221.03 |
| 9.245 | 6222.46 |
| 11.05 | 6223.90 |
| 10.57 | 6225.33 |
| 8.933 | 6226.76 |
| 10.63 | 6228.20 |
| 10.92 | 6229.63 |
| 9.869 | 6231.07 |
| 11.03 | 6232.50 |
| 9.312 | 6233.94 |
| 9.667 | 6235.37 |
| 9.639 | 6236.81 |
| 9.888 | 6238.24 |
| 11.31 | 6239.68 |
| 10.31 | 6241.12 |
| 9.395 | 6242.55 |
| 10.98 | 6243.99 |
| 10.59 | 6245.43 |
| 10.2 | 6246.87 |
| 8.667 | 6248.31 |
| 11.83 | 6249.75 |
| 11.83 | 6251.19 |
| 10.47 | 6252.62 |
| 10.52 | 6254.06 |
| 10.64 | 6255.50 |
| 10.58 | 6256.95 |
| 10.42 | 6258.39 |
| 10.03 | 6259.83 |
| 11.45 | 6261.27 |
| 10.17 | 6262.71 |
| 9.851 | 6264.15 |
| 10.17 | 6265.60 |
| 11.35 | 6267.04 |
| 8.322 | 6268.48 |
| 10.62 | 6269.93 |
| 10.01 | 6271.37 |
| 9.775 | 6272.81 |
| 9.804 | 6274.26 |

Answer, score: 9.1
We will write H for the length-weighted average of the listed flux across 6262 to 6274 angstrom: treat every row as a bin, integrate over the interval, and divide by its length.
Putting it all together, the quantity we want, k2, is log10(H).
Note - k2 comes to 1.00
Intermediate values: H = 10.0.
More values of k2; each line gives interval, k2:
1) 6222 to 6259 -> 1.01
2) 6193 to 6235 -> 0.98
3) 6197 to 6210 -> 0.95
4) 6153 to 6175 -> 0.97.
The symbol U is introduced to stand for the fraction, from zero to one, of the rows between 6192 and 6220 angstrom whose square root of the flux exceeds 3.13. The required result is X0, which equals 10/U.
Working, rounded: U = 0.25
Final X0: 40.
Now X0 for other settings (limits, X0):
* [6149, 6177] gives 25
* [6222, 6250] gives 15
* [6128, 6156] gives 67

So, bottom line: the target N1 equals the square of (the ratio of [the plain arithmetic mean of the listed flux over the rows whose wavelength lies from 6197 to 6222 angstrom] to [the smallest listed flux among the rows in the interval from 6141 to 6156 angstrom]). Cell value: 1.28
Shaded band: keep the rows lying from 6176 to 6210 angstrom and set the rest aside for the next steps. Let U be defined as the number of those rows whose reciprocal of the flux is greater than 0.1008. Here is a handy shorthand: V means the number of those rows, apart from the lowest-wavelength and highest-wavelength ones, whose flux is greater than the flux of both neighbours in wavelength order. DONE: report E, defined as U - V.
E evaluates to 11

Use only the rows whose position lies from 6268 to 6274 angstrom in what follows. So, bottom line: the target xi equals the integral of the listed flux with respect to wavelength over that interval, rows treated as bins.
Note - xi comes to 58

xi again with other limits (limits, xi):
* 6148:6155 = 65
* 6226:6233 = 72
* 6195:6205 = 88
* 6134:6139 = 44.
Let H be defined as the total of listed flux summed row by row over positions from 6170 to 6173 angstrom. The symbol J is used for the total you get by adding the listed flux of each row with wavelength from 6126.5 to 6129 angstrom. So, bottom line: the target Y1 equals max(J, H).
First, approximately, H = 20.0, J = 18.4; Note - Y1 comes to 20.0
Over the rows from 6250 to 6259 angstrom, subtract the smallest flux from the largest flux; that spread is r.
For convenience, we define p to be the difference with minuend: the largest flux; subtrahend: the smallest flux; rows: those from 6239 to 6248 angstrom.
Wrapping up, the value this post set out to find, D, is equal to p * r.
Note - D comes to 2.7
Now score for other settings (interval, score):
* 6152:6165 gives 9.2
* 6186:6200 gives 9.4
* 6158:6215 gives 9.5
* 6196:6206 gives 8.7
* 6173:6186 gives 10.0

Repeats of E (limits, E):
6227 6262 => 1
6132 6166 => 16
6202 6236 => 7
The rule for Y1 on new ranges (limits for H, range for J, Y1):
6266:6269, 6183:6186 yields 19.7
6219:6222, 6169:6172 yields 20.6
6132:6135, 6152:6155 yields 17.7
